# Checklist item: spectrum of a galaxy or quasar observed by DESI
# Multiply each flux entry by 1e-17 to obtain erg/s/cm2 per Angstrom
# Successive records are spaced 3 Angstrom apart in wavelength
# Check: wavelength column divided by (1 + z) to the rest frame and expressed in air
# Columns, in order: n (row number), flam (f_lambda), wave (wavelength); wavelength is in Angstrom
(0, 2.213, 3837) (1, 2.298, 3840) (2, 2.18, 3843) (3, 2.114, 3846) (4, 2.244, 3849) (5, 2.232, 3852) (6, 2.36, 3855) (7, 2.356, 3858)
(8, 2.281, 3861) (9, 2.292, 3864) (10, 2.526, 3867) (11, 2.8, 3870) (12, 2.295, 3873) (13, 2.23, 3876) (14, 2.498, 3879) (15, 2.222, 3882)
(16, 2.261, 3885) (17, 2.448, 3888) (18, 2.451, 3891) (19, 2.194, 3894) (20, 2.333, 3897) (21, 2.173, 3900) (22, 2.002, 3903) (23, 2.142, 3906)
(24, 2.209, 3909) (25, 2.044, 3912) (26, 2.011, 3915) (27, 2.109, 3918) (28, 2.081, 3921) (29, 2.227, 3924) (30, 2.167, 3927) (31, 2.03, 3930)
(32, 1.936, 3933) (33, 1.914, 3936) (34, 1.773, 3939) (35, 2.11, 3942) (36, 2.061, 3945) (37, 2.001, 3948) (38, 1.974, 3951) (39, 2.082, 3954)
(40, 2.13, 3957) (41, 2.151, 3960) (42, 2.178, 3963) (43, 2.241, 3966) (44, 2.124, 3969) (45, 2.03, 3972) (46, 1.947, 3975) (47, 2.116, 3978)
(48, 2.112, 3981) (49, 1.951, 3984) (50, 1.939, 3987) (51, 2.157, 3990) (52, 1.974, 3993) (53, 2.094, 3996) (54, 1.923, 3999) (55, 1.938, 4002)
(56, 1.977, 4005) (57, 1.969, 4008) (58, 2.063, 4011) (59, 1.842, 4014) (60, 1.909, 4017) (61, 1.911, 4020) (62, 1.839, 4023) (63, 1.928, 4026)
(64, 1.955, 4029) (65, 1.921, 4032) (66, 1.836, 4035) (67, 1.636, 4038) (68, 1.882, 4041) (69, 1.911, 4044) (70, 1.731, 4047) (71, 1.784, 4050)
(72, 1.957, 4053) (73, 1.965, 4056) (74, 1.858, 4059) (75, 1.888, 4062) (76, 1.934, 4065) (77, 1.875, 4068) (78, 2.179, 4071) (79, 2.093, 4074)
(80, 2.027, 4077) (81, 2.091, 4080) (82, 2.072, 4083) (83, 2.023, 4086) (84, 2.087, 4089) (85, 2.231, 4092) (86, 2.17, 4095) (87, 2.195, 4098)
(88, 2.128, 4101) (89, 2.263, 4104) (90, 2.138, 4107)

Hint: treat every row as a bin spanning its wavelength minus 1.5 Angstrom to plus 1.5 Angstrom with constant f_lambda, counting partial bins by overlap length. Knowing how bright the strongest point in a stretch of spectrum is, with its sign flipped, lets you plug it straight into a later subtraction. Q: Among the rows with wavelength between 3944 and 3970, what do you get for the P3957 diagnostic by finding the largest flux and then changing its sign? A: -2.24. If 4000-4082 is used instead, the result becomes -2.18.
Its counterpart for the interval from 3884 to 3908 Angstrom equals -2.45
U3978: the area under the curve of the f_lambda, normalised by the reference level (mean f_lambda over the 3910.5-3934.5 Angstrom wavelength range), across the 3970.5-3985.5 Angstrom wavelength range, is 14.7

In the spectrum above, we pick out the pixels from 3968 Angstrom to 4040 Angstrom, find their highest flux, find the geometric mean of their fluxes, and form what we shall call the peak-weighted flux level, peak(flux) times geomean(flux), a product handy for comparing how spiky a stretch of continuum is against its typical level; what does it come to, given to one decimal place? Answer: 4.2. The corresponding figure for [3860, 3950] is 6.1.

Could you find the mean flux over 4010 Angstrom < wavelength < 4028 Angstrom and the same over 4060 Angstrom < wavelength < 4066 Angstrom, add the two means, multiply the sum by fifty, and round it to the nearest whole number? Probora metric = 191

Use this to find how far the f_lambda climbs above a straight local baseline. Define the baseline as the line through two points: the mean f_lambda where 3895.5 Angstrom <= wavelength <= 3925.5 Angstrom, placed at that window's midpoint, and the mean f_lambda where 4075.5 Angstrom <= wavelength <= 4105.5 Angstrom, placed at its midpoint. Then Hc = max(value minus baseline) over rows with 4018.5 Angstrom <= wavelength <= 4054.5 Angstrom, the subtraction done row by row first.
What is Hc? -0.17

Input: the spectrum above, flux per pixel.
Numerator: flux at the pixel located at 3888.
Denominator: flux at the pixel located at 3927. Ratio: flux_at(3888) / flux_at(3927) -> 1.1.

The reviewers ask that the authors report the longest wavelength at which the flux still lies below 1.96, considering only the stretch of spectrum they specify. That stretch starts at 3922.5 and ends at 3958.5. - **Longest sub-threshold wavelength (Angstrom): 3939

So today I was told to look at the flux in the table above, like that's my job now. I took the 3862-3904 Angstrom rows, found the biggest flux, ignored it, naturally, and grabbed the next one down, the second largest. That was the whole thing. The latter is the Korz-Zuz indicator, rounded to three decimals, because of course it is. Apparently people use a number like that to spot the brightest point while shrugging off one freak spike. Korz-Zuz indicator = 2.526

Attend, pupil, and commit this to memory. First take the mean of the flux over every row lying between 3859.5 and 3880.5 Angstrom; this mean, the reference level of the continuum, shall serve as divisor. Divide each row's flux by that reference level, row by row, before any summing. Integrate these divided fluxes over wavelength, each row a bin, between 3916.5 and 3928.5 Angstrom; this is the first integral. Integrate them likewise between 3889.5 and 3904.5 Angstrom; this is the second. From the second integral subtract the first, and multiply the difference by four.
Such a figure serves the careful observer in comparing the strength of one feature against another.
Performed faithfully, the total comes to 13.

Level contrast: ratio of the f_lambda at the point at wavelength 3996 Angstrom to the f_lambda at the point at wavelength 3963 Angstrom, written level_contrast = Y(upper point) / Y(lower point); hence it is 0.96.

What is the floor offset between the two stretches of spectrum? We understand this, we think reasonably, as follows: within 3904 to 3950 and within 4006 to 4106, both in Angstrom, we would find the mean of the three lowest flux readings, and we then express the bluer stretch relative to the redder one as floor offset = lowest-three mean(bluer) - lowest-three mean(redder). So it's 0.16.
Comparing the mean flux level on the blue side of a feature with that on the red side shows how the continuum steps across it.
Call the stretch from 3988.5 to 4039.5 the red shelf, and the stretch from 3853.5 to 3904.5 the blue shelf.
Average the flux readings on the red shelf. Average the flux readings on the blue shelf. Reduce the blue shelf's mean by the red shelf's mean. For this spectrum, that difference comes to 0.40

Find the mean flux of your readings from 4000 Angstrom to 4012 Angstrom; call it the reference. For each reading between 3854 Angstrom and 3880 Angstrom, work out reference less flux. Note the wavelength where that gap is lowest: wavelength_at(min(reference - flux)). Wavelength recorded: 3870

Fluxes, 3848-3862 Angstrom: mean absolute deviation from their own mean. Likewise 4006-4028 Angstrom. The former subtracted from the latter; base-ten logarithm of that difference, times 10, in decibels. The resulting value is -24.1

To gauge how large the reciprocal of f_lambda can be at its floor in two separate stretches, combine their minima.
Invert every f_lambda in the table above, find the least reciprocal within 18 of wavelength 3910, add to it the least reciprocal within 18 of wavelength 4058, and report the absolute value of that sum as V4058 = 0.89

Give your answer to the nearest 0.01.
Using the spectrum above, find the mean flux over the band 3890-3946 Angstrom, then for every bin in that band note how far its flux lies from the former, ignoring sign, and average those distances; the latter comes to 0.11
